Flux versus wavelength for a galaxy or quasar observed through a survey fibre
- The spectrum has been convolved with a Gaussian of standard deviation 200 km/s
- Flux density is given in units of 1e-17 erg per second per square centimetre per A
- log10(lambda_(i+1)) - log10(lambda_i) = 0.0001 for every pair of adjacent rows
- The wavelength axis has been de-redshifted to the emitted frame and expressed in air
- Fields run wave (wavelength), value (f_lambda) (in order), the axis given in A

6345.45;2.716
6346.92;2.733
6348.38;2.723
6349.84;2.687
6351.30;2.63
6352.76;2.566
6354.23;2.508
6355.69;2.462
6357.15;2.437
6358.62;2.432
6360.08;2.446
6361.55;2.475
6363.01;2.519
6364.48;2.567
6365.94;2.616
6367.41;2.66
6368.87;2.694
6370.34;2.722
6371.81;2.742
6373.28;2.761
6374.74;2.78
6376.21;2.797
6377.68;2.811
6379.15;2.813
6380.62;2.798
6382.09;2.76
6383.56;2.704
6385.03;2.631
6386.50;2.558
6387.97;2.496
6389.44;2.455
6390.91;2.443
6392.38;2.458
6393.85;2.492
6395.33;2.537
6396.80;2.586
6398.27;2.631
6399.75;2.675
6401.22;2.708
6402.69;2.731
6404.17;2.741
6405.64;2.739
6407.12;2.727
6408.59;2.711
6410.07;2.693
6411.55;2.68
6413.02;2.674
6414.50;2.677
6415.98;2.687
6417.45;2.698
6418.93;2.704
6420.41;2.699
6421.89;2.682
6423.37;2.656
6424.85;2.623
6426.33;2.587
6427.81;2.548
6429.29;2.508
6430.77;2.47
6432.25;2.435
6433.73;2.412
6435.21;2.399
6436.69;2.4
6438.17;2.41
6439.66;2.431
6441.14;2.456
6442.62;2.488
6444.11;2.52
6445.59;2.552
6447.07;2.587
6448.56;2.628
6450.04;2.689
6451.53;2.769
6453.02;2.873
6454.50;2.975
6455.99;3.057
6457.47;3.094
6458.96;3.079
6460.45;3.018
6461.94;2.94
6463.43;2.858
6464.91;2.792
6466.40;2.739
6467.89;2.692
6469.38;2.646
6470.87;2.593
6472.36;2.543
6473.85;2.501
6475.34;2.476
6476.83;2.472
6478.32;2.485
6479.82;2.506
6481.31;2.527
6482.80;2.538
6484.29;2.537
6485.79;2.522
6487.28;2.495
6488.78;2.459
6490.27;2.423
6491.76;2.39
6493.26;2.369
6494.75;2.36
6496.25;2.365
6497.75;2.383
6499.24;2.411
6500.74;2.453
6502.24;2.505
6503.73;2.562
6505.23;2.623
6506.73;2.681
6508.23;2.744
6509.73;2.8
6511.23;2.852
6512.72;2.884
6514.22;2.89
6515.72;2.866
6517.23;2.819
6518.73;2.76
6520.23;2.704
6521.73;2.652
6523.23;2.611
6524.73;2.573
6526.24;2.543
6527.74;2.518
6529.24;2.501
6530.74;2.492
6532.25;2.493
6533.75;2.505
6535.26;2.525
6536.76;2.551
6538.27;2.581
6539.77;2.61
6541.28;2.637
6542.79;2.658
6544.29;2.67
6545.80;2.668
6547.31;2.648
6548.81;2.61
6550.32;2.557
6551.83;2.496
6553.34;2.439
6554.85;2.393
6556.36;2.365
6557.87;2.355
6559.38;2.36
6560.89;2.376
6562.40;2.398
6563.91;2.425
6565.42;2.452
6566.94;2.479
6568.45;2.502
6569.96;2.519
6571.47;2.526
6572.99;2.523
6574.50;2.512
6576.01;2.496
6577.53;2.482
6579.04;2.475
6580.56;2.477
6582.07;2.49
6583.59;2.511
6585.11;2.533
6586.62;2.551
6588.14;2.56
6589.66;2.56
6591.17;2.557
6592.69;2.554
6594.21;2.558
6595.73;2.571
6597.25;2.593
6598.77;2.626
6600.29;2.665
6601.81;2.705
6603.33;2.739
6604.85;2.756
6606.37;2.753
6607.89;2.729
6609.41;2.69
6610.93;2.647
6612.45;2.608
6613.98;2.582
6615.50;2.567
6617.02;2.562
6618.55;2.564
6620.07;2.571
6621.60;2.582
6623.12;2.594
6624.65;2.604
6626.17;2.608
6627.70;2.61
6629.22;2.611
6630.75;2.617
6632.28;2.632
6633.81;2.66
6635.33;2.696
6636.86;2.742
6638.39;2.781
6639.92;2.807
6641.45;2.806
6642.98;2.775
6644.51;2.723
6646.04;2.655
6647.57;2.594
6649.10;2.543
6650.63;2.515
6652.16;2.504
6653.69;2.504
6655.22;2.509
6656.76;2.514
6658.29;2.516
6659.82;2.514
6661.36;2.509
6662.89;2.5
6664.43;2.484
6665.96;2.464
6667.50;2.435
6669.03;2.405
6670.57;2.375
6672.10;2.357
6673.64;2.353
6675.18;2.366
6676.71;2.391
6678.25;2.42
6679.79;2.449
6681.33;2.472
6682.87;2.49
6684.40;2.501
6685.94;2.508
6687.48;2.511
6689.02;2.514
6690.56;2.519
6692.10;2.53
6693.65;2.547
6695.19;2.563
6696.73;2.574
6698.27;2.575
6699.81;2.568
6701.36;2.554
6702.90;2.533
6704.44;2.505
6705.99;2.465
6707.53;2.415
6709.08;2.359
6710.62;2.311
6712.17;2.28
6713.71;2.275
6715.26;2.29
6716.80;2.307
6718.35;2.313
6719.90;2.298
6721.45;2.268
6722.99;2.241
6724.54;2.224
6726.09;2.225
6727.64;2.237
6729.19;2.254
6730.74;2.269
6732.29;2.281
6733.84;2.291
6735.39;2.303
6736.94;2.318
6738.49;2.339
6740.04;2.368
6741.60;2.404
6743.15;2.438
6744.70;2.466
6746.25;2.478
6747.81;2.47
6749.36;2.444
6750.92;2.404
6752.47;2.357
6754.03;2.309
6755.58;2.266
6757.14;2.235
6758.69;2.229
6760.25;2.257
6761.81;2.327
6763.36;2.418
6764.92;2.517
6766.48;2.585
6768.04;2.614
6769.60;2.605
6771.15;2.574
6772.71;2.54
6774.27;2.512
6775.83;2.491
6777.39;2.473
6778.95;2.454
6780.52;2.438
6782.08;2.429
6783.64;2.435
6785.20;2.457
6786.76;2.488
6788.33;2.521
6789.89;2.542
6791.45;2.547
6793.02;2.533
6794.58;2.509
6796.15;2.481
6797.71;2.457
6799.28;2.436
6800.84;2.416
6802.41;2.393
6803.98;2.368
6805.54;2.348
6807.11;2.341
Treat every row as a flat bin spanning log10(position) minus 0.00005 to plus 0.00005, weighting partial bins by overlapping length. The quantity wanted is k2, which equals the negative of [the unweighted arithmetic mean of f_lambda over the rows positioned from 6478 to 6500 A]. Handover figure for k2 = -2.45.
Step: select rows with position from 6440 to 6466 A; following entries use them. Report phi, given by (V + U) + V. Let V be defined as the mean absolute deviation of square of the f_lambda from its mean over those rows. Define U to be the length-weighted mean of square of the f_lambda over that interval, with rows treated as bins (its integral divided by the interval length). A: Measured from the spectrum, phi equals 9.9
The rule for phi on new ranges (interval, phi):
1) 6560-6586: 6.5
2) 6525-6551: 7.2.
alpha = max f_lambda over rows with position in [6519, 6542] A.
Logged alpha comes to 2.704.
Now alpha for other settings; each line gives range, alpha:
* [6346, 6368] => 2.733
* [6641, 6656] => 2.806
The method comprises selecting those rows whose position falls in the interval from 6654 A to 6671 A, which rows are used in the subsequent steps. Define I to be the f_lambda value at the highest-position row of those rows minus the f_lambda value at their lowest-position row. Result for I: -0.13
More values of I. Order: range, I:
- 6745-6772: 0.10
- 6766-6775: -0.07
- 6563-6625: 0.18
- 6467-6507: -0.01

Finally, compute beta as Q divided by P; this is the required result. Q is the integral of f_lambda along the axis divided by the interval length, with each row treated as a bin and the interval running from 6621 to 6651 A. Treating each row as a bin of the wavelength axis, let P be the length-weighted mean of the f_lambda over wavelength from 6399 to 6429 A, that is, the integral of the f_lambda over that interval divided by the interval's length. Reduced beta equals 0.99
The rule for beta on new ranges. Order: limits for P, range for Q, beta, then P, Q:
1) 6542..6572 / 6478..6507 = 0.99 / 2.49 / 2.48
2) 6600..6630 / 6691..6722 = 0.92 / 2.64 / 2.43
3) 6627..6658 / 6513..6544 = 1.00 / 2.64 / 2.63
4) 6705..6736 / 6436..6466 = 1.19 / 2.30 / 2.73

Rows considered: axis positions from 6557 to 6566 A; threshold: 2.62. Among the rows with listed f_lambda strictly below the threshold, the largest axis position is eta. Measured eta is 6565.42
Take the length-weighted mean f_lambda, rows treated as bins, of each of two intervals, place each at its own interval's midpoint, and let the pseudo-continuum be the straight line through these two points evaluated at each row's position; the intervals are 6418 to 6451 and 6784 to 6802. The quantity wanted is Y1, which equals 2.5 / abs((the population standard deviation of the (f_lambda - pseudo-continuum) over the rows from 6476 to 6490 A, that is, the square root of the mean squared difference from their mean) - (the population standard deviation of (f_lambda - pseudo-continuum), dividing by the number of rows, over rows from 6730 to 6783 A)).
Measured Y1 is 30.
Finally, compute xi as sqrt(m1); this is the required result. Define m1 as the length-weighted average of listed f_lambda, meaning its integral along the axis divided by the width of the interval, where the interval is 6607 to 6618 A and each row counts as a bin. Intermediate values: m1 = 2.63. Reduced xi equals 1.62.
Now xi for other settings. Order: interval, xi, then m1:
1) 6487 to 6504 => 1.56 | 2.43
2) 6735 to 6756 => 1.54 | 2.39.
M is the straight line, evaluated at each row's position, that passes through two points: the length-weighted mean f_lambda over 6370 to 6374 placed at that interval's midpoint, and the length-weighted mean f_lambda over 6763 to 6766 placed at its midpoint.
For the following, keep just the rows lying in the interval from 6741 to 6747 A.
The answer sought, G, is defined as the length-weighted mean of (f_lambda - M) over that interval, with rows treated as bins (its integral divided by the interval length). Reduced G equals -0.05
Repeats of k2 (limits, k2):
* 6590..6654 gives -2.64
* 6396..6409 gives -2.69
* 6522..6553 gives -2.57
